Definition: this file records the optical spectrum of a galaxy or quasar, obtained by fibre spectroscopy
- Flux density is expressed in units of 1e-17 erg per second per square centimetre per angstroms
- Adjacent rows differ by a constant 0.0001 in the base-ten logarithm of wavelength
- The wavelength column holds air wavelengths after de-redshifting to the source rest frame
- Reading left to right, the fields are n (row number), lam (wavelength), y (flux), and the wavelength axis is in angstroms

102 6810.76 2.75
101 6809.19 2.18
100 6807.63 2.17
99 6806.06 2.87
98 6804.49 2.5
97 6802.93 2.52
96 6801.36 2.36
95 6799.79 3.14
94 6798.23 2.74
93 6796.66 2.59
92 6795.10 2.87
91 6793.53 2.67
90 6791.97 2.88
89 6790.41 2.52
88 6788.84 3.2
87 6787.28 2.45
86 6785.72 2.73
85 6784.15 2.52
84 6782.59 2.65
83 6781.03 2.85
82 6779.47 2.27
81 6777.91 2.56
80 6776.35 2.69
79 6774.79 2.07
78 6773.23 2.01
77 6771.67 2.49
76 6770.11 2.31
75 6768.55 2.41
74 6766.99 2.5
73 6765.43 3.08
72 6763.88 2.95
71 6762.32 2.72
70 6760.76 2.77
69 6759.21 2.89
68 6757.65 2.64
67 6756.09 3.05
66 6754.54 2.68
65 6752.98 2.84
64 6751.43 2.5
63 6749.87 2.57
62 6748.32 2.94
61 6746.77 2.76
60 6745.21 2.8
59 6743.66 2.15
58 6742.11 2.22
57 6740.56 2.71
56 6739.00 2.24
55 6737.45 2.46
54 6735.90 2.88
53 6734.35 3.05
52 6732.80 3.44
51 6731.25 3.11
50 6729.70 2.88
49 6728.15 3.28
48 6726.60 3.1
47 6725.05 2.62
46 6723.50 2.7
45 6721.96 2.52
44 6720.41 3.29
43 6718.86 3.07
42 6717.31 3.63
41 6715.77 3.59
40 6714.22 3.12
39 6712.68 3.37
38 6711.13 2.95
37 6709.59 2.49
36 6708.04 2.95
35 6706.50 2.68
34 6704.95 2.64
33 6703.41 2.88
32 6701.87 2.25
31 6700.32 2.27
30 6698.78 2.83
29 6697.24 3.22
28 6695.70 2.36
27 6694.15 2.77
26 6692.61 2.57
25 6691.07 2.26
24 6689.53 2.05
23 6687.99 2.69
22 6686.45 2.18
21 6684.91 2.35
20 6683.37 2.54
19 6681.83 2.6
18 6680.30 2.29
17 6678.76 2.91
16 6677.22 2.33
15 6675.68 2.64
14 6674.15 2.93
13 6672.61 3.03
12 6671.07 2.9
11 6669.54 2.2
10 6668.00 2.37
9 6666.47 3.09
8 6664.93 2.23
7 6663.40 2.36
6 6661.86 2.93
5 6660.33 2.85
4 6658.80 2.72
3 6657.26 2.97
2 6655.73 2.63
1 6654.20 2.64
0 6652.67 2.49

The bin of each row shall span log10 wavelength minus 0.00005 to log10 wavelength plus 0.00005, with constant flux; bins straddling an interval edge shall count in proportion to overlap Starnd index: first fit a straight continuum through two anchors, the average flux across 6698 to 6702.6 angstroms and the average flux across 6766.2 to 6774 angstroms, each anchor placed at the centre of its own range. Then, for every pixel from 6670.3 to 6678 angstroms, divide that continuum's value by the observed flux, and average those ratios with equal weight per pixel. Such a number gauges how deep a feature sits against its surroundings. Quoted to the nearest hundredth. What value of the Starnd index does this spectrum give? 0.91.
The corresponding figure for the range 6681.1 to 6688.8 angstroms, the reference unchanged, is 1.01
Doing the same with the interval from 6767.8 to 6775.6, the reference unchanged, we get 1.04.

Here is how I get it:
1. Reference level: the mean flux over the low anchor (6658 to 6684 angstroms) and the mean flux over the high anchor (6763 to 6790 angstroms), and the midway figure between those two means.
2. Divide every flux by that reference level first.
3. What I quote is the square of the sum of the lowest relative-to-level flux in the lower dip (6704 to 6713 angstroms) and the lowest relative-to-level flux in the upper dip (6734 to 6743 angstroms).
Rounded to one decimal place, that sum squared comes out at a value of 3.3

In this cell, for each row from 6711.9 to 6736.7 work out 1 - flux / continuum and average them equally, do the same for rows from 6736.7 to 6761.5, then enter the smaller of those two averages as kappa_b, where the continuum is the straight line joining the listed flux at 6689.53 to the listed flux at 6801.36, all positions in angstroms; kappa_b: -0.446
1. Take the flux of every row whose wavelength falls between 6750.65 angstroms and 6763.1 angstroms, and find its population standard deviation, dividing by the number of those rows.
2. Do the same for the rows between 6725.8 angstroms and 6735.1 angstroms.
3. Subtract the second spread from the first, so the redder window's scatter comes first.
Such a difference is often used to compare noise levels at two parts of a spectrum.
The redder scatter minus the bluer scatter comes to -0.020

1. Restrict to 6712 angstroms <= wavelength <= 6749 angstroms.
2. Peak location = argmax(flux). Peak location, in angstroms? 6717.31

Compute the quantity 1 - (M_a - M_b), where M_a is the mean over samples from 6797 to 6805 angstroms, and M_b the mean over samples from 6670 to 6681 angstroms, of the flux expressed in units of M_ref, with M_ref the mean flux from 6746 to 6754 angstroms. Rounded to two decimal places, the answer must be 1.02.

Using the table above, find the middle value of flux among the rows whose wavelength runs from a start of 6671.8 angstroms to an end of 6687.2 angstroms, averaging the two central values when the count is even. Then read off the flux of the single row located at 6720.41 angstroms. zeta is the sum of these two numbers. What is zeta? 5.86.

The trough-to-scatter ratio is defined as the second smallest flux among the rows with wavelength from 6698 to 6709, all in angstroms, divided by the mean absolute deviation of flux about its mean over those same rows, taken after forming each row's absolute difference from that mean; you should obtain 10.3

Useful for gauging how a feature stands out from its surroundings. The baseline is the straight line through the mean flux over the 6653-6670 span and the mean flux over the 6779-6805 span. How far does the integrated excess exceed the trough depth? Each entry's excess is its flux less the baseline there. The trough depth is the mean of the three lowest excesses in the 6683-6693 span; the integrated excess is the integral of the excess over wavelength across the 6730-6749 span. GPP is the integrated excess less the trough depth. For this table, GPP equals 1.8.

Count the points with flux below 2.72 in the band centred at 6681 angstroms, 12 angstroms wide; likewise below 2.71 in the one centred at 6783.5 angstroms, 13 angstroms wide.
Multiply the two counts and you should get 35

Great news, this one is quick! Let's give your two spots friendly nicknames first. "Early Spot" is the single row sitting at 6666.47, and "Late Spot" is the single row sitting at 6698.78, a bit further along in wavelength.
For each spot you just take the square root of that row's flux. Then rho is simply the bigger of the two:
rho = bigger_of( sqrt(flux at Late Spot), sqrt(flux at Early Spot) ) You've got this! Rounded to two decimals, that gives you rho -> 1.76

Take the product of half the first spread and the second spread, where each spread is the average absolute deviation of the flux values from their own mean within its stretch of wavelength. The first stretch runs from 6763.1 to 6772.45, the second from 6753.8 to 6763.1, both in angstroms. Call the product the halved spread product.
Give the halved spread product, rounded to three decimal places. 0.016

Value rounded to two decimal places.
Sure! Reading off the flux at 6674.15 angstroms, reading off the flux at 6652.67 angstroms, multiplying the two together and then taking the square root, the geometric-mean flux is 2.70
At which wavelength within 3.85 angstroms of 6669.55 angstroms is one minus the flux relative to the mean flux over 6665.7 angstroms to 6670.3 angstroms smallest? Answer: 6666.47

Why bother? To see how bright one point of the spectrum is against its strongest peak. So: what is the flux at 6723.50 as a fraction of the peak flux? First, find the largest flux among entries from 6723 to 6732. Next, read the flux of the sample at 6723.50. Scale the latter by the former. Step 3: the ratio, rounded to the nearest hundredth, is 0.82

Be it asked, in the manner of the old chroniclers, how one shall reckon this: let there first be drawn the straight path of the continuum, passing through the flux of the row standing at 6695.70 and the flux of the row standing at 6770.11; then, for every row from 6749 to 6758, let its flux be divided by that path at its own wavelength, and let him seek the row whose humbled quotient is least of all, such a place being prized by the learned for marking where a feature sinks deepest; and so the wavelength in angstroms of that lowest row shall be 6751.43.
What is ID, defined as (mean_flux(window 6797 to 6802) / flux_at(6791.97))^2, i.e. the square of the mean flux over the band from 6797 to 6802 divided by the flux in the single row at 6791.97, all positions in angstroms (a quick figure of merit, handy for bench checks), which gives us 0.91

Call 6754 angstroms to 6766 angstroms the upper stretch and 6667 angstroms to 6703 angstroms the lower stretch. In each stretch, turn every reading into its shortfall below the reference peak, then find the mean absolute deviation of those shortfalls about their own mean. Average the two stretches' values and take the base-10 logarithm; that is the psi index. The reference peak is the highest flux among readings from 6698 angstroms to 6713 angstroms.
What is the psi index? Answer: -0.68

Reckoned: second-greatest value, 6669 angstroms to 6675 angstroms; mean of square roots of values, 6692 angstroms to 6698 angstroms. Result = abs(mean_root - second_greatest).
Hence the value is 1.28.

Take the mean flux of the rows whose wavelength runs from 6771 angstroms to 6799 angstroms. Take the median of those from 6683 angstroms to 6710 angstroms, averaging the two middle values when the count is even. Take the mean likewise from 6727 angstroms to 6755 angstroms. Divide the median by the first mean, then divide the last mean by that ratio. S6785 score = 2.8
